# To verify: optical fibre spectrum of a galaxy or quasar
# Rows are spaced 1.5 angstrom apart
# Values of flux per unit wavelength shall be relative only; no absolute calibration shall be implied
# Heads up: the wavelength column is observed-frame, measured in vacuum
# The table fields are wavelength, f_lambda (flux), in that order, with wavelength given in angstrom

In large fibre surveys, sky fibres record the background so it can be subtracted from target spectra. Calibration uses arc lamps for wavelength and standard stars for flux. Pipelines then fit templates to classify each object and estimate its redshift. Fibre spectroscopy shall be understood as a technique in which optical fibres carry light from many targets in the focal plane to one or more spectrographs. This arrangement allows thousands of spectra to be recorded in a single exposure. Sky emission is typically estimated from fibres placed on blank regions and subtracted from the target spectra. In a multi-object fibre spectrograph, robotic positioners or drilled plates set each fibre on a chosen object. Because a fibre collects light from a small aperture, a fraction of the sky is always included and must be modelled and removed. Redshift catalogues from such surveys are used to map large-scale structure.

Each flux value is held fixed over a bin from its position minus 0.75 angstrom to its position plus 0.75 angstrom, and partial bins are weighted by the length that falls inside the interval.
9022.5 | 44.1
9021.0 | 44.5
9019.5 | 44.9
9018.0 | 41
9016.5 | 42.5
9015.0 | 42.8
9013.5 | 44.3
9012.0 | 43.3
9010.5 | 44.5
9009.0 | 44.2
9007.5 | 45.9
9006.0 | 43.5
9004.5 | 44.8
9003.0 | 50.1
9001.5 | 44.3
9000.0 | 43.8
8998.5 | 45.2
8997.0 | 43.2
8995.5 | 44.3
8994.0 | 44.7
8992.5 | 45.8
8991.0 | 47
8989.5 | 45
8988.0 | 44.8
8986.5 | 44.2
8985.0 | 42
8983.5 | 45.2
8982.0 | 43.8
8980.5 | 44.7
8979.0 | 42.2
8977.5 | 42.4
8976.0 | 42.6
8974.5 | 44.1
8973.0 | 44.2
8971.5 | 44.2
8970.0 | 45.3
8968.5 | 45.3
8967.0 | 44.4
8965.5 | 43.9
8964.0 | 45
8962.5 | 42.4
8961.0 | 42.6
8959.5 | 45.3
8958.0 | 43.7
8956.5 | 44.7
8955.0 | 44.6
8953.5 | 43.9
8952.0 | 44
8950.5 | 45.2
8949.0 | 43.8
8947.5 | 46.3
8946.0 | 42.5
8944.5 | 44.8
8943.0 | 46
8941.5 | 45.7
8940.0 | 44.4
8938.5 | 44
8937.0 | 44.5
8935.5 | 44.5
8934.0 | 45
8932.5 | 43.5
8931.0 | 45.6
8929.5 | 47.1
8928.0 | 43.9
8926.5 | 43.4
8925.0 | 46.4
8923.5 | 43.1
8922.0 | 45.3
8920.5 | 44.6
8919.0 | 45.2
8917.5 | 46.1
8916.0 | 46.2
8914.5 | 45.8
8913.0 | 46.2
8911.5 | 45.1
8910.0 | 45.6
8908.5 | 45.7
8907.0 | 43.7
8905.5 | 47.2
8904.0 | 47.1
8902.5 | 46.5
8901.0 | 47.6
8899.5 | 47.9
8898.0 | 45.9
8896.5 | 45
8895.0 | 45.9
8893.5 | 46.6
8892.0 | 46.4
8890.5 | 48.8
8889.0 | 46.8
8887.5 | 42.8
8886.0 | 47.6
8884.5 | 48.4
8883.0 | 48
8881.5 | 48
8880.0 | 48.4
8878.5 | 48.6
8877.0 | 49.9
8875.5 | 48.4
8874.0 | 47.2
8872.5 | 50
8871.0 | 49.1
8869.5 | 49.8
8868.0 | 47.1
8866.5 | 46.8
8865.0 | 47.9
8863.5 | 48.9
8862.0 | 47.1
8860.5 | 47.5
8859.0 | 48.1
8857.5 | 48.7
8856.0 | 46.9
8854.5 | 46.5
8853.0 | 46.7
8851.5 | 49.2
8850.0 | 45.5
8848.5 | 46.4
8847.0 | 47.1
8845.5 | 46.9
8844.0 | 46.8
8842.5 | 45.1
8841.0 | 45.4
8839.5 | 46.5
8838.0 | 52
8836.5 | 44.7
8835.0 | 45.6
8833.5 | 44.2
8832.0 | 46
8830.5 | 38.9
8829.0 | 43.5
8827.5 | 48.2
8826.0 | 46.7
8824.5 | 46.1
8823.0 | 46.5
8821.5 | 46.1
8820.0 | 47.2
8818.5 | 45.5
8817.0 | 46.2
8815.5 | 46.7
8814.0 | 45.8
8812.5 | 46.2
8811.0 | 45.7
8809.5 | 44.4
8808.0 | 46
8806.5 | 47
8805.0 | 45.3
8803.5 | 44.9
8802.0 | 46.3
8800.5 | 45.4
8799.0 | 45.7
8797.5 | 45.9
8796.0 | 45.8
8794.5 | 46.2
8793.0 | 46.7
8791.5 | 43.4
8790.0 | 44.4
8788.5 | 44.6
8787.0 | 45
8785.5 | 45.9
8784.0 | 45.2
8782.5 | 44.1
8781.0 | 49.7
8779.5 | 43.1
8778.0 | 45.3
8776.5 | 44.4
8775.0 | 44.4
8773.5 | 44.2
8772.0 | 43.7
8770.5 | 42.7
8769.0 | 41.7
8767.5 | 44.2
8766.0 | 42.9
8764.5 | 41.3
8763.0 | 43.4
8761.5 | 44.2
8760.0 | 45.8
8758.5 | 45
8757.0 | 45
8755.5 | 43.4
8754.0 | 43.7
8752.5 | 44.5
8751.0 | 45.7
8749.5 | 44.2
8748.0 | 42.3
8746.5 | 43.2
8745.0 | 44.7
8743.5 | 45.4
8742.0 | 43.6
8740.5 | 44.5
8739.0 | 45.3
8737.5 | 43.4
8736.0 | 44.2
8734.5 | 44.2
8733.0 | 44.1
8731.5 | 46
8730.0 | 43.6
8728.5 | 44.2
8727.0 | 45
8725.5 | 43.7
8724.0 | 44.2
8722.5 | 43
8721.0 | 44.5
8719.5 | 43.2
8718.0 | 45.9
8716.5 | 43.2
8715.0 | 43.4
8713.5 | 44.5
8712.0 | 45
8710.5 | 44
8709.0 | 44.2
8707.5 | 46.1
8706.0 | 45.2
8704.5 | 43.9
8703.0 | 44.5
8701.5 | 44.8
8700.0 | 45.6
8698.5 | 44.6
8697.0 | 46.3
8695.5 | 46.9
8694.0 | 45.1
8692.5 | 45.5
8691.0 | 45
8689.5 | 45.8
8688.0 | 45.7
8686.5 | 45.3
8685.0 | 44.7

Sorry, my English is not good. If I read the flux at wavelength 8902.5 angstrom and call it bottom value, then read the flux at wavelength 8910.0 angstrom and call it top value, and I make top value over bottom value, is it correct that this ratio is 0.98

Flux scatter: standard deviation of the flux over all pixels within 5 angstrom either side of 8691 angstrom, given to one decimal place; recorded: 0.6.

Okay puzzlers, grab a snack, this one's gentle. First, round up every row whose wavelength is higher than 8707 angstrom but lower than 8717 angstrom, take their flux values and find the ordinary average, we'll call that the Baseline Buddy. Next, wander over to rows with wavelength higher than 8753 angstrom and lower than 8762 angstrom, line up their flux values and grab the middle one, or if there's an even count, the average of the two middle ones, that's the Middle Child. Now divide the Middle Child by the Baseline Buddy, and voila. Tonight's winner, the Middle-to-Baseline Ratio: 1.006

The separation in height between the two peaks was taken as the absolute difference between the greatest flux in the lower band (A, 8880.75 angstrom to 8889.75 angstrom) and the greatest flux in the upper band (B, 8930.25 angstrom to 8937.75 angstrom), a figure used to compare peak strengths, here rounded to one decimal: 2.8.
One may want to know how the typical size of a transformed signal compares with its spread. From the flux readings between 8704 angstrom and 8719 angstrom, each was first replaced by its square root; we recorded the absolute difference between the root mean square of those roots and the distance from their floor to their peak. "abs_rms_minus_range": 6.46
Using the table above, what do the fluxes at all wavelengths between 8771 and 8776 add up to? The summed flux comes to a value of 132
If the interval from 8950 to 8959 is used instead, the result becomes 266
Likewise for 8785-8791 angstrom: 180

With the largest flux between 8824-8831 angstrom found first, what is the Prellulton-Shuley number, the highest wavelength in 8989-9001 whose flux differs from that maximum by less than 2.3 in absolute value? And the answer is 8991.0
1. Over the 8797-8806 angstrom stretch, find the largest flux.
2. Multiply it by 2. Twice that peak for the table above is 92.6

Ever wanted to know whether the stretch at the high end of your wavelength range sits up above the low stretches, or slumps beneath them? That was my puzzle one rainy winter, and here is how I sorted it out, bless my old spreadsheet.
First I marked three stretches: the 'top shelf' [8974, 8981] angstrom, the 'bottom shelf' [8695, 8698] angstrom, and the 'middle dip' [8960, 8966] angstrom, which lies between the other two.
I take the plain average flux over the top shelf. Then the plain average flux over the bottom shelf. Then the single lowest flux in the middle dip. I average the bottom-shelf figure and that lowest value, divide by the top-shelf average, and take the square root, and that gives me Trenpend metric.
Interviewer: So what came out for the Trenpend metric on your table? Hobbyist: 1.015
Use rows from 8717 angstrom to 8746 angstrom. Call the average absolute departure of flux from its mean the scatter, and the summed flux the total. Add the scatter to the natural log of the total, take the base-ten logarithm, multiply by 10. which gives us 8.70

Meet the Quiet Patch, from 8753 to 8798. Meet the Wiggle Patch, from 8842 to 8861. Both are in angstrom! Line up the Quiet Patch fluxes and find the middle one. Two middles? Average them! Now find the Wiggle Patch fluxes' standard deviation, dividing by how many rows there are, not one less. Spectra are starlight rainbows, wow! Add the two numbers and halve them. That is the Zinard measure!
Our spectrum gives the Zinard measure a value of 22.8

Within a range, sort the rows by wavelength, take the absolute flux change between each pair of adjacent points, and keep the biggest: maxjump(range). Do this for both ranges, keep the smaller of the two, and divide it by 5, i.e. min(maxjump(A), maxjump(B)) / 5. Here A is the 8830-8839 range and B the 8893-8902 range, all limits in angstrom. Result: 0.40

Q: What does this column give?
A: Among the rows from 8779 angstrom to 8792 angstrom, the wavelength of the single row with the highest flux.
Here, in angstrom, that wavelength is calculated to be 8781.0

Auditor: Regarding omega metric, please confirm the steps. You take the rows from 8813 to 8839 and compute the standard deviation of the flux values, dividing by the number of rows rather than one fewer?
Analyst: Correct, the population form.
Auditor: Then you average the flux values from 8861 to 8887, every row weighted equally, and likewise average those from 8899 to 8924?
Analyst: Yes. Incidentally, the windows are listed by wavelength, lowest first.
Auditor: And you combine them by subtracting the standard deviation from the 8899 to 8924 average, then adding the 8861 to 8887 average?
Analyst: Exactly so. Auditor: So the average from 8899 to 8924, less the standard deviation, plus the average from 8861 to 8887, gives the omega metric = 91.6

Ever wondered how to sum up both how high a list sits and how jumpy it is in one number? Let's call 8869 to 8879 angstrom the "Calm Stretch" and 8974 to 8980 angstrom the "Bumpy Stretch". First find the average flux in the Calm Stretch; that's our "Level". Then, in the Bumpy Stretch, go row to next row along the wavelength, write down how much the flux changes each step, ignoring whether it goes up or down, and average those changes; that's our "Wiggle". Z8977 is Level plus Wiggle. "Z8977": 49.6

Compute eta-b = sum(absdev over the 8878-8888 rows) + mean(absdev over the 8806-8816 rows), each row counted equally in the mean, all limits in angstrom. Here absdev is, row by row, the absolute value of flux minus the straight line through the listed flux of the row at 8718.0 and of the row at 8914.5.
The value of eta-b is 17.7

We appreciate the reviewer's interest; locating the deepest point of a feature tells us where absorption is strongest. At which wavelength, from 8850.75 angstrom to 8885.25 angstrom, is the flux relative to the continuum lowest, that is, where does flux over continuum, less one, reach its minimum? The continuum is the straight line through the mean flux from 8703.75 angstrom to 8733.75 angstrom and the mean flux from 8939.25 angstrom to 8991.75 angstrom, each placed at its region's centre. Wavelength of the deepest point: 8854.5 angstrom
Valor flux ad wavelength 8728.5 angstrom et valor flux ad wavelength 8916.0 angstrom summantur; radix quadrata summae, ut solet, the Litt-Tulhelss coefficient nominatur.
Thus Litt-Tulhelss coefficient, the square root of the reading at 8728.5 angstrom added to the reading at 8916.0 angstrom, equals 9.51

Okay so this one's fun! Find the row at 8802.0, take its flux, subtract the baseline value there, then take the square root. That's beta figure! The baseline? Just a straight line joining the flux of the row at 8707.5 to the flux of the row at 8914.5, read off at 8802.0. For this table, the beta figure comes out 0.58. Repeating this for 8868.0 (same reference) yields 1.11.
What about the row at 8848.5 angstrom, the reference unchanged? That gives 0.71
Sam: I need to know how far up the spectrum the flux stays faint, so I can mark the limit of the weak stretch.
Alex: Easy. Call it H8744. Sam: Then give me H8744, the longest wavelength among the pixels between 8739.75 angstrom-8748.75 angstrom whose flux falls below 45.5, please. 8748.0 angstrom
